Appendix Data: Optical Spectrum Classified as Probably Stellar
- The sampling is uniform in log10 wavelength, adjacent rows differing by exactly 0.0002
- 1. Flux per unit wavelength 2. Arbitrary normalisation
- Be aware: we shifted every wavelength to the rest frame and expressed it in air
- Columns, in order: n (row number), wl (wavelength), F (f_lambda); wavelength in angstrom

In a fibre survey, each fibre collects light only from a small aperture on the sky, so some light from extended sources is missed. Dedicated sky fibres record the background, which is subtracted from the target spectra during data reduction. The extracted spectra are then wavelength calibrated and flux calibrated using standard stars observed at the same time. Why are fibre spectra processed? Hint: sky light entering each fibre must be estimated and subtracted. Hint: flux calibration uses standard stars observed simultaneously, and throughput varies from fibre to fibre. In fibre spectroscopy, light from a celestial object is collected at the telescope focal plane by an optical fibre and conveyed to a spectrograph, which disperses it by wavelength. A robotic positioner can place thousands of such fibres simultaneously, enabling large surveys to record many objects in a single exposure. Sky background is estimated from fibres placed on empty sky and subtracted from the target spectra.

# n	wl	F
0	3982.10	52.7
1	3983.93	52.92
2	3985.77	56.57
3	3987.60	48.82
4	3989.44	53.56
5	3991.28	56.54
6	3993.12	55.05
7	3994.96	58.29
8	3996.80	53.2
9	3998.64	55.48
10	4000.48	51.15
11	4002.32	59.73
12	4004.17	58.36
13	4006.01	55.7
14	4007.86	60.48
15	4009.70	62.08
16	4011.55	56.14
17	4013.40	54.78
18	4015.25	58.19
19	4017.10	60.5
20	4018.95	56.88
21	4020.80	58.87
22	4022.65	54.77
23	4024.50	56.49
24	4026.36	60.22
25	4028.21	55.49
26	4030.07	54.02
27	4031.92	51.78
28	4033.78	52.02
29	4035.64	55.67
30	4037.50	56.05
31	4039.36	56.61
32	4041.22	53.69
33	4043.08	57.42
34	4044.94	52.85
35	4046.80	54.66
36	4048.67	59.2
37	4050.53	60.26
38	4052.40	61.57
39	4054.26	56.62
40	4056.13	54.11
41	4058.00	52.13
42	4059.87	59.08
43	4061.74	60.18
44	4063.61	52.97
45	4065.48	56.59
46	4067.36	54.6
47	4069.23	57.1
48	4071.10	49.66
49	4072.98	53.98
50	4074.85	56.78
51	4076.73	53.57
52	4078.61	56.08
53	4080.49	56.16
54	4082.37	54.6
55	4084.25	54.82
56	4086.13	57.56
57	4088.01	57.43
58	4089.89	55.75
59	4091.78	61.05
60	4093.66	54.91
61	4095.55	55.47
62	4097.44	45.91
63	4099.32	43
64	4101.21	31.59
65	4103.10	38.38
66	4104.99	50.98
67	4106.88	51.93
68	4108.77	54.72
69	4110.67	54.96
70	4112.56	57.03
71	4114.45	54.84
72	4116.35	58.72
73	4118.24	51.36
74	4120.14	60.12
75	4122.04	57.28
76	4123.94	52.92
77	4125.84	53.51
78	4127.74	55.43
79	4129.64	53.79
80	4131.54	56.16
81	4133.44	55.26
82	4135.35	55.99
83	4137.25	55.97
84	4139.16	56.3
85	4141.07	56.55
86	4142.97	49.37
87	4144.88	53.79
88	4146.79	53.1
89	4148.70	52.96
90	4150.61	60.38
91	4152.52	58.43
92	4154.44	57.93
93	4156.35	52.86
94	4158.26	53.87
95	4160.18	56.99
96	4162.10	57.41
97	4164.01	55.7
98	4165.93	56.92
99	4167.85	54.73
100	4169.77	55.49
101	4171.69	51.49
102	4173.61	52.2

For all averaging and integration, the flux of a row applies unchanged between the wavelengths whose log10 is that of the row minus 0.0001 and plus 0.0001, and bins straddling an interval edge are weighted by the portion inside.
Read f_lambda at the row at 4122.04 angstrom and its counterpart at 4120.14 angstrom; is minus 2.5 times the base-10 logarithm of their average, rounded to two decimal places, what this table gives -4.42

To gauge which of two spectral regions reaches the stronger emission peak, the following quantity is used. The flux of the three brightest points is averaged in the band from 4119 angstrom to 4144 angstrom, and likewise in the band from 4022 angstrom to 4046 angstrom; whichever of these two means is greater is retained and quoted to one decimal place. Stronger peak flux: 58.1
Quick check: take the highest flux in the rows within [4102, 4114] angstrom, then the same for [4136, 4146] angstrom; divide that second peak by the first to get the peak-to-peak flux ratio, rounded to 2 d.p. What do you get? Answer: 0.99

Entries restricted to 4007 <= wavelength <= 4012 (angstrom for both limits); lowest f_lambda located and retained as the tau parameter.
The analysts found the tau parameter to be 56.14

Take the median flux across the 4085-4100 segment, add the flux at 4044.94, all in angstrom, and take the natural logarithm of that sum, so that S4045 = 4.69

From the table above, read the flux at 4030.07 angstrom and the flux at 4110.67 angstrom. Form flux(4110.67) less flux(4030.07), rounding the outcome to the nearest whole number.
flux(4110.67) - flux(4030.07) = 1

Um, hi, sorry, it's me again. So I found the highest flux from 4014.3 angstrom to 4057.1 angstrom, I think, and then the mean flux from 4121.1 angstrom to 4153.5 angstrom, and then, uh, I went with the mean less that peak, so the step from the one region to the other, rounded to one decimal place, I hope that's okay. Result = -6.4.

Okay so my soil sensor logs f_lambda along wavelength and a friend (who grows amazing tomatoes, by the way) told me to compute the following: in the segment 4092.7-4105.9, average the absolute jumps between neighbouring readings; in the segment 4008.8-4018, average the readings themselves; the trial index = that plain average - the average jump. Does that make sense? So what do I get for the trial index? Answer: 51.0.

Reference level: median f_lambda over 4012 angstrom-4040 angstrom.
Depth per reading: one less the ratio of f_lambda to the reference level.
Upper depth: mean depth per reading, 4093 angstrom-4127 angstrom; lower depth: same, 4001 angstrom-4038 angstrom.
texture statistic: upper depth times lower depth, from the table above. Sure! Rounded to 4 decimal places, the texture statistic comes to -0.0012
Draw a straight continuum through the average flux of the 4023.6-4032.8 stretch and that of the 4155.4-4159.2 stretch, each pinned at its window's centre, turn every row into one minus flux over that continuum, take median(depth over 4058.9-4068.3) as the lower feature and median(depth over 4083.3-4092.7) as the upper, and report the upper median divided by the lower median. 1.8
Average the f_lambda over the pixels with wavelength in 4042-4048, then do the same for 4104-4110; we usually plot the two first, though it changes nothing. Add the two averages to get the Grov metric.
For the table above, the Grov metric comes 108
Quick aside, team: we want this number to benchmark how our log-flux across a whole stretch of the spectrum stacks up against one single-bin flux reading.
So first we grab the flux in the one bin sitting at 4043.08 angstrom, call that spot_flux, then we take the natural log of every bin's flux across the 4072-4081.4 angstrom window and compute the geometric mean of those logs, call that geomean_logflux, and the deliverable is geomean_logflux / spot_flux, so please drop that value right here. 0.0699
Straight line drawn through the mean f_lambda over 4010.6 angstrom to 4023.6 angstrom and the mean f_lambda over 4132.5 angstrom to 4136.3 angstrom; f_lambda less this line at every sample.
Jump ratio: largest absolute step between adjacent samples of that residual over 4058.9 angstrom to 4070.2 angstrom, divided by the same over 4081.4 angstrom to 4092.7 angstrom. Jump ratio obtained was 1.3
